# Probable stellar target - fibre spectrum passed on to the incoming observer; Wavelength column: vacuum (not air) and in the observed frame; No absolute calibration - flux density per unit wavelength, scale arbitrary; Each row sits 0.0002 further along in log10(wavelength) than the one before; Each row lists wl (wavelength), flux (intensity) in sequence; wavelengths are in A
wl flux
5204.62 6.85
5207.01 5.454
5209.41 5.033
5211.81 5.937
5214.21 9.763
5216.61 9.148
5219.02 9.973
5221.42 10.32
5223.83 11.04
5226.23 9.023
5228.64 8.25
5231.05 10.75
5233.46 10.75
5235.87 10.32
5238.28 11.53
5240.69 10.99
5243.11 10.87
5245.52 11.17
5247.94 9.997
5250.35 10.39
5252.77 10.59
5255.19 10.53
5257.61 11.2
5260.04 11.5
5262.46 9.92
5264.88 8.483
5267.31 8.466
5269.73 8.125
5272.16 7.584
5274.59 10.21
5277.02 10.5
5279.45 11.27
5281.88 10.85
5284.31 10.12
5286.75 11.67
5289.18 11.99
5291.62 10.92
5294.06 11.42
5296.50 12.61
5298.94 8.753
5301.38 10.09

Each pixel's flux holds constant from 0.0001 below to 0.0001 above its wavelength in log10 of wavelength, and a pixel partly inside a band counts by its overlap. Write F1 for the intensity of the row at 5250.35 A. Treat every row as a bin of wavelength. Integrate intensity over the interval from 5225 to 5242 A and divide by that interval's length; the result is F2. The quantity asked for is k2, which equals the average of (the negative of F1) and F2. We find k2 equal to -0.1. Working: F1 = 10.39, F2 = 10.2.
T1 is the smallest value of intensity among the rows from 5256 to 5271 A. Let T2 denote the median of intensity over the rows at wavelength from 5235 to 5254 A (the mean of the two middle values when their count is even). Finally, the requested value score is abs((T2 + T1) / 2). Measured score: 9.4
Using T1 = 8.125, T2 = 10.7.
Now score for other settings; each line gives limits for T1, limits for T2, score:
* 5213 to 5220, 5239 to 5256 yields 9.9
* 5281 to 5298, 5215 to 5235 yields 10.1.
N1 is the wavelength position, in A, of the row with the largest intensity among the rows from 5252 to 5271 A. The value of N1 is 5260.04 A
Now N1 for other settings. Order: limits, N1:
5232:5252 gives 5238.28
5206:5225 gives 5223.83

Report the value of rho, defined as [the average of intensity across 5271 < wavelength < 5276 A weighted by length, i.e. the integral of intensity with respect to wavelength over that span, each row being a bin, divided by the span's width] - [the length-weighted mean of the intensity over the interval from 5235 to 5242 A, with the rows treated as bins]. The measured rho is -2.0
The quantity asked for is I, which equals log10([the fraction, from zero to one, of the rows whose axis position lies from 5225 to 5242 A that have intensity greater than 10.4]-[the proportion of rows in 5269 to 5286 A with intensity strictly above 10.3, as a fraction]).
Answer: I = -0.8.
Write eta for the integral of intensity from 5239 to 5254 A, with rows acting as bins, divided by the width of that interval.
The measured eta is 10.7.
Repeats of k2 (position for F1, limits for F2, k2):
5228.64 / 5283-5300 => 1.4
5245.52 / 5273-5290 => -0.2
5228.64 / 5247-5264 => 1.2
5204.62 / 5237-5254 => 2.0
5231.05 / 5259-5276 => -0.8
